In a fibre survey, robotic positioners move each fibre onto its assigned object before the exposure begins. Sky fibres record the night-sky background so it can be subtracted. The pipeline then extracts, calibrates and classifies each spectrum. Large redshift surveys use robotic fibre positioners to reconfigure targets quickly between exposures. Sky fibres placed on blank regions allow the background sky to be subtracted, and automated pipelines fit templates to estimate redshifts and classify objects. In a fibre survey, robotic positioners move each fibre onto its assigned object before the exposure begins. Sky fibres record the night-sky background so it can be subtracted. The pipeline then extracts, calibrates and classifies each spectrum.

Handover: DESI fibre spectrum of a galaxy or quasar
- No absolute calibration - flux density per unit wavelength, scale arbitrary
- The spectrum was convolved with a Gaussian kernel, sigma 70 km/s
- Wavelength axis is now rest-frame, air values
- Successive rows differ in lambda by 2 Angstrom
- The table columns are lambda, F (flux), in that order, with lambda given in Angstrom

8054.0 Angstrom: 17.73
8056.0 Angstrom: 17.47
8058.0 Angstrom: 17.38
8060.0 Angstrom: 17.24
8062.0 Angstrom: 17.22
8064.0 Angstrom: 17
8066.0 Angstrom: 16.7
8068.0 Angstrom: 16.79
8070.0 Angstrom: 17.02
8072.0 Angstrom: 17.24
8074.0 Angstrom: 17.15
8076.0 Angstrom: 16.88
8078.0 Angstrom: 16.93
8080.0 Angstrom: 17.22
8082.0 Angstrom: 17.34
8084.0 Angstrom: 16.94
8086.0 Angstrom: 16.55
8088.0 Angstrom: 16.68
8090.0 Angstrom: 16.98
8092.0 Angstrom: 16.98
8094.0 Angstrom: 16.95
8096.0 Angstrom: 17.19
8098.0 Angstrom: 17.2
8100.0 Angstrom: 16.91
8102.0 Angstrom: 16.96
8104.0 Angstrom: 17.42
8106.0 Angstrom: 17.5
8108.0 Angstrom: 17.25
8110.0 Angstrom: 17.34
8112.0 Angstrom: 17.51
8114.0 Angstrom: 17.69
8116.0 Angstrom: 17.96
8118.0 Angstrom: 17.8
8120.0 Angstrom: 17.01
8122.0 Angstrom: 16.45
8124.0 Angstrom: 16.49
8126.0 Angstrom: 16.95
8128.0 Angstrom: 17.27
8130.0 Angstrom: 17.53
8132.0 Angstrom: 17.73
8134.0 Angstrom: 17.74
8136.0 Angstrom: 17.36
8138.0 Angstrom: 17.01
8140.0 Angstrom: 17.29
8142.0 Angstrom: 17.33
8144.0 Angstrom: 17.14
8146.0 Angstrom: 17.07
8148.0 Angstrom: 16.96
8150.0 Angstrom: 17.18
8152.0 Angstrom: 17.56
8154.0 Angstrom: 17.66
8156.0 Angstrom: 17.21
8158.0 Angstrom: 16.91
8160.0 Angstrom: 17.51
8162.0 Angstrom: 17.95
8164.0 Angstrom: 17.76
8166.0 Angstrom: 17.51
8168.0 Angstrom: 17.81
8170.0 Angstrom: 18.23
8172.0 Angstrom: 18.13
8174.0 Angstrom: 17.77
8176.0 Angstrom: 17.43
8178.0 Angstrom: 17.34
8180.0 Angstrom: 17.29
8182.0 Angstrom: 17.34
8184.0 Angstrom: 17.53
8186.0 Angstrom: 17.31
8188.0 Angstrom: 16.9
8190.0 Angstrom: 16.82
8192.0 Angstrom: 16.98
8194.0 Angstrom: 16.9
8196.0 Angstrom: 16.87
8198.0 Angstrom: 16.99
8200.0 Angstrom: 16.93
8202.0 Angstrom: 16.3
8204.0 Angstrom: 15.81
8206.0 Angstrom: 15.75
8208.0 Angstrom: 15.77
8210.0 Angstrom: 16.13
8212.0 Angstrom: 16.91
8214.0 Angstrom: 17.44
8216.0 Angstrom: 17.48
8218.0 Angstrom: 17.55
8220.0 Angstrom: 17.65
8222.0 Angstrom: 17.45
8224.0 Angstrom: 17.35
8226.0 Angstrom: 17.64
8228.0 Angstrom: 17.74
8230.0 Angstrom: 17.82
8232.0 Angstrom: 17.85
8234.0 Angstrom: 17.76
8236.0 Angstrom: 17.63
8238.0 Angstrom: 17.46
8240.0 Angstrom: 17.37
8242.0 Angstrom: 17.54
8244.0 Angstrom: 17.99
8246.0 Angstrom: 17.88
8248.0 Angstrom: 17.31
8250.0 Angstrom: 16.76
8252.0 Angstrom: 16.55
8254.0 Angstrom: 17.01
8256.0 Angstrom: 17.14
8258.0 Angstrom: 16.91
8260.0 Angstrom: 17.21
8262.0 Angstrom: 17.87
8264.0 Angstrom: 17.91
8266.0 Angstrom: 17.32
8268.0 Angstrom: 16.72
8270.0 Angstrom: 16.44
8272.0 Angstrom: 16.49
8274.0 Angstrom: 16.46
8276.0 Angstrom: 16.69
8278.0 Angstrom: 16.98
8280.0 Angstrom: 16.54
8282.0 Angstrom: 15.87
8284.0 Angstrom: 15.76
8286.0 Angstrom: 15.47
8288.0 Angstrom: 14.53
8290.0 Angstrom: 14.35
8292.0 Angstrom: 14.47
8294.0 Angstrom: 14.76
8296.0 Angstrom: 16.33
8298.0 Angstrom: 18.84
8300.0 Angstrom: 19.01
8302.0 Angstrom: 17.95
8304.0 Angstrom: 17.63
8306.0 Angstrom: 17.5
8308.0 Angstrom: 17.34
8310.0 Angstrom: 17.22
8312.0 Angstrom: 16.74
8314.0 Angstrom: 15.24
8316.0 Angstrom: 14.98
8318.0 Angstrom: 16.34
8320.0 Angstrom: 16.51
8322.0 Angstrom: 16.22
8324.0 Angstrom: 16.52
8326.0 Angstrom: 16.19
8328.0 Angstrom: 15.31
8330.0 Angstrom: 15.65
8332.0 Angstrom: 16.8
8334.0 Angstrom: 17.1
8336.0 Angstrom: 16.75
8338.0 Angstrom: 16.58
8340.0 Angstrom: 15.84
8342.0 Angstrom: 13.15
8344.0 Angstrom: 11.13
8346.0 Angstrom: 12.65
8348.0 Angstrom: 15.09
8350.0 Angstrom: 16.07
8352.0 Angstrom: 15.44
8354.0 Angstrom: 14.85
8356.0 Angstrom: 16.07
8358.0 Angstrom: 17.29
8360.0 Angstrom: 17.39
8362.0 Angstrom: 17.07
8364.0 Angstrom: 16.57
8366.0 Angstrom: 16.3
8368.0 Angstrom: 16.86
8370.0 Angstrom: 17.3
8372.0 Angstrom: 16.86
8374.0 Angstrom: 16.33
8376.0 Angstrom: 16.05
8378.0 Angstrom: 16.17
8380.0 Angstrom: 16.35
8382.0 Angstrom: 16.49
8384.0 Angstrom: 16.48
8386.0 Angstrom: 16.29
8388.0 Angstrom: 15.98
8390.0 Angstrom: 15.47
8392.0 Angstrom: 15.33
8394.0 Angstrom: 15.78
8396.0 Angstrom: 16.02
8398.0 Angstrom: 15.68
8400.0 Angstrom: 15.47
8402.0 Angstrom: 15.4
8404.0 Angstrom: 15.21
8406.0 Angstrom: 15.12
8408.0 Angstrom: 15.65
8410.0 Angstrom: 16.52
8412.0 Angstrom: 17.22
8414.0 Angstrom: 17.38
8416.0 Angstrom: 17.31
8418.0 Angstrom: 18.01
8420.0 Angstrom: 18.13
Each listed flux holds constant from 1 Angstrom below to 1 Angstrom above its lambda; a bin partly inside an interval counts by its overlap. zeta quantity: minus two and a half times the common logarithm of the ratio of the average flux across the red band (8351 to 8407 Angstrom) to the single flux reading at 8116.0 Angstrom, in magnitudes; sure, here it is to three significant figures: 0.117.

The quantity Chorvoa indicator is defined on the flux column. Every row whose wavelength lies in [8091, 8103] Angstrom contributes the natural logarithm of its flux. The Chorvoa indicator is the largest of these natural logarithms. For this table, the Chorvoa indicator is 2.845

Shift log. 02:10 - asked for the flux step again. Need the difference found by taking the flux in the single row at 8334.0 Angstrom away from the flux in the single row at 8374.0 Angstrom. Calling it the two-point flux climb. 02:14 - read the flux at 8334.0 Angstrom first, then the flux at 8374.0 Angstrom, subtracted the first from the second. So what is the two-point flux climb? -0.77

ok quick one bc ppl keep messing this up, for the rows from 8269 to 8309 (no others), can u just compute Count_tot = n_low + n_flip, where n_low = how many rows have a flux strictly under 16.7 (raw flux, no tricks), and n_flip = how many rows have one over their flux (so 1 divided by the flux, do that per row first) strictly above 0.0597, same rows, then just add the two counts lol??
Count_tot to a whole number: 26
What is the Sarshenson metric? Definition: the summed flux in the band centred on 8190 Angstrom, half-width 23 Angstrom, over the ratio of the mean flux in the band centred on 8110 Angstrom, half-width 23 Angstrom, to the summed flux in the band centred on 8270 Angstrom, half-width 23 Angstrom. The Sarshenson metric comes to 8612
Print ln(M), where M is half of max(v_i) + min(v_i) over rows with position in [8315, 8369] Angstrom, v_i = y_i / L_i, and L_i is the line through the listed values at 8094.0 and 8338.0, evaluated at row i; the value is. -0.15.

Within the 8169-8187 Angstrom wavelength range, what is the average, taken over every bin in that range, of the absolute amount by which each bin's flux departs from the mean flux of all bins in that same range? 0.30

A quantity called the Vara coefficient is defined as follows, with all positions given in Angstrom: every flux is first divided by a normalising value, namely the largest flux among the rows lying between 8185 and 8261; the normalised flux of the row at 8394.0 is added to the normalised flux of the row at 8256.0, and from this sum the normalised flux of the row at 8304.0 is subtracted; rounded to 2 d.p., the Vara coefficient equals 0.85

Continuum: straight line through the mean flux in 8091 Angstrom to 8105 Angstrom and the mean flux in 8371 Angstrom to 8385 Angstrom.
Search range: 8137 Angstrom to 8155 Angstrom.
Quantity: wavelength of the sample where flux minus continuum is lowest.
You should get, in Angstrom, 8148.0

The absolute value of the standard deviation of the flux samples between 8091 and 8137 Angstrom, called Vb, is 0.4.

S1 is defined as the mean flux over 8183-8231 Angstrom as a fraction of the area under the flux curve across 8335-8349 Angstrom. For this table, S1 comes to 0.084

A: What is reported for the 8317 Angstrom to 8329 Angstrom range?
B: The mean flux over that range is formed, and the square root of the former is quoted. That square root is 4.02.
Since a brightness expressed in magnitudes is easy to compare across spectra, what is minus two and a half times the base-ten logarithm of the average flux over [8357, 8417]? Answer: -3.03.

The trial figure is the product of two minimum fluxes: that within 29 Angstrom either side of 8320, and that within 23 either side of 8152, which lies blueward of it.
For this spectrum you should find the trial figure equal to 188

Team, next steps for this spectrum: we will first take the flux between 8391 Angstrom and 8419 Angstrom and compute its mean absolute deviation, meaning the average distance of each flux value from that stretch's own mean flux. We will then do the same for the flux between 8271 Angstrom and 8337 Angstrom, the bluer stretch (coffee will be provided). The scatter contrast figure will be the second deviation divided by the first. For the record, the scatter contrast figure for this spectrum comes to 1.1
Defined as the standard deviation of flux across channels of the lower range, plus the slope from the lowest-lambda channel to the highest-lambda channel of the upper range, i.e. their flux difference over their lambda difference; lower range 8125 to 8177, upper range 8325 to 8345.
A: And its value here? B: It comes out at 0.08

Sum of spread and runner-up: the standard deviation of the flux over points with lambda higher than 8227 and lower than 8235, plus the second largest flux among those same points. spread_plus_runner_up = 17.9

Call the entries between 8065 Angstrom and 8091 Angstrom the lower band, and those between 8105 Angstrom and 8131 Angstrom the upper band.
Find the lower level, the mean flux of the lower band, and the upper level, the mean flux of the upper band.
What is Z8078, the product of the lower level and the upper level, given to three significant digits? 293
